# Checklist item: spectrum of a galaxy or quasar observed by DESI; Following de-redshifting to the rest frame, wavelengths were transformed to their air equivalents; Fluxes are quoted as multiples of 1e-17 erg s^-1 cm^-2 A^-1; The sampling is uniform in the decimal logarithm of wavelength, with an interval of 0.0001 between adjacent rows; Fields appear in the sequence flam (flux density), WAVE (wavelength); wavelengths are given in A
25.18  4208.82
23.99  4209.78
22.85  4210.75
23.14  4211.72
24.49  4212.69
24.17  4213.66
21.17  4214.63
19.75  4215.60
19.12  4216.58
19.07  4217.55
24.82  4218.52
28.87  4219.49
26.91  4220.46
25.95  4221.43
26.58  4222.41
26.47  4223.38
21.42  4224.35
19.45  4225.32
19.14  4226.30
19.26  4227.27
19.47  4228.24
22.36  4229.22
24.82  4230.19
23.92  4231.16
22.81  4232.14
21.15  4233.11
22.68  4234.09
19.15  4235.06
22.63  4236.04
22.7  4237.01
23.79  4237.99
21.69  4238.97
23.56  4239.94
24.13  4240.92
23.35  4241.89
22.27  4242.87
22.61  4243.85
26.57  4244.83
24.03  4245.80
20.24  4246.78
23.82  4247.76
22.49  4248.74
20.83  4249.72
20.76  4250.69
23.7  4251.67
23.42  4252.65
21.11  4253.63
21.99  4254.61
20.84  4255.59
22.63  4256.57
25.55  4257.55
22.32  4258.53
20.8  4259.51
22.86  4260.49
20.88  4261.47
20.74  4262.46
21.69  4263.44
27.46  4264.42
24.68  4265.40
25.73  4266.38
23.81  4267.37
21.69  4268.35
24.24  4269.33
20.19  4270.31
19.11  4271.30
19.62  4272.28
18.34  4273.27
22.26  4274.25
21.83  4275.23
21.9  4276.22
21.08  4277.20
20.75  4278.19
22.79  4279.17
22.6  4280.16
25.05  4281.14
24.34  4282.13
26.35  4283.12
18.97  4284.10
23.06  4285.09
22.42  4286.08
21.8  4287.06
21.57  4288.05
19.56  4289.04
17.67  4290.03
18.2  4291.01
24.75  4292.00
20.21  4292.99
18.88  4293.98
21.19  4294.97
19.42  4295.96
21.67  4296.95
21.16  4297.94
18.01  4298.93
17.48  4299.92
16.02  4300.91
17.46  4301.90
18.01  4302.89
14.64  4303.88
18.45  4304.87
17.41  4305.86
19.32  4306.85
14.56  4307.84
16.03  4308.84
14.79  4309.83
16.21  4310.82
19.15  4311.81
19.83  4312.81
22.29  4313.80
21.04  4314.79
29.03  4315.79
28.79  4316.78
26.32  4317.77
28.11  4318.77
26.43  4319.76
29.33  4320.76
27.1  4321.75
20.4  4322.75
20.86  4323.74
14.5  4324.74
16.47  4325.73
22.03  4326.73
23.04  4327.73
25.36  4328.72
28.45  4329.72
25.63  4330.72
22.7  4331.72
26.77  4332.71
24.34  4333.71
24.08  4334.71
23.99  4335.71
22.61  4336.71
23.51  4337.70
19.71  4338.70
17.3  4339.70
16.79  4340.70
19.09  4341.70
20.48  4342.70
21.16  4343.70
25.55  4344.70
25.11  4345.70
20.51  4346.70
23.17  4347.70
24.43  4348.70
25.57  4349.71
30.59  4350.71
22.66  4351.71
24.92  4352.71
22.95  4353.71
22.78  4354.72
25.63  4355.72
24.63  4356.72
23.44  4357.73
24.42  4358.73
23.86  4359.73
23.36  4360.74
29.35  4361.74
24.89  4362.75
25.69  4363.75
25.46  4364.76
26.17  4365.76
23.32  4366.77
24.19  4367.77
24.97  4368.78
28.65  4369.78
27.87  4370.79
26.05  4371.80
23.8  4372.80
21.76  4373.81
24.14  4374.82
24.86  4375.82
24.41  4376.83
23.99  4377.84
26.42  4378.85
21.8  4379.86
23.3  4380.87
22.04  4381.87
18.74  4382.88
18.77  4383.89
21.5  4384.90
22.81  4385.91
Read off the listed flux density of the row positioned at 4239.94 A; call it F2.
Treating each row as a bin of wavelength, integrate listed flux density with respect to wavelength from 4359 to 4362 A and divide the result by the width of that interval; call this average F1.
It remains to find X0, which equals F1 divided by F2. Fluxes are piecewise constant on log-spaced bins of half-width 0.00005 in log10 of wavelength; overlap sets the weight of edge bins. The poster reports 1.07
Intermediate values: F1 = 25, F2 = 23.56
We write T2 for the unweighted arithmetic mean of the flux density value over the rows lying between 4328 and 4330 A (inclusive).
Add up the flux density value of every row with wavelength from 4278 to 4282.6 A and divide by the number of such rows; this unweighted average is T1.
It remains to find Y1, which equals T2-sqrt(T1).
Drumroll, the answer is 22.1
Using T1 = 23.1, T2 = 26.9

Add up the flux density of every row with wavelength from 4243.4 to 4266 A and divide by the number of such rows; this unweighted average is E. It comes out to 22.7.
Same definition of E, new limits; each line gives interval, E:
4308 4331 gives 22.7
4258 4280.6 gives 22.1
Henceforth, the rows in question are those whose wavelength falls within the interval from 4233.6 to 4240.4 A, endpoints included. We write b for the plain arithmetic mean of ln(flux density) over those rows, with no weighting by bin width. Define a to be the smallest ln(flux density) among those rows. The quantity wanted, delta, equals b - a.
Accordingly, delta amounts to 0.15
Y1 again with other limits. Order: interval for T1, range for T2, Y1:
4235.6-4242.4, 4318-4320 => 22.5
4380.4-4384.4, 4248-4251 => 16.8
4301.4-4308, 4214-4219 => 16.6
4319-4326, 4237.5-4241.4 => 18.6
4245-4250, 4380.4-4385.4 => 16.1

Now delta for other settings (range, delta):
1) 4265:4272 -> 0.17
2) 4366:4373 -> 0.09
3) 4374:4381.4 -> 0.10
